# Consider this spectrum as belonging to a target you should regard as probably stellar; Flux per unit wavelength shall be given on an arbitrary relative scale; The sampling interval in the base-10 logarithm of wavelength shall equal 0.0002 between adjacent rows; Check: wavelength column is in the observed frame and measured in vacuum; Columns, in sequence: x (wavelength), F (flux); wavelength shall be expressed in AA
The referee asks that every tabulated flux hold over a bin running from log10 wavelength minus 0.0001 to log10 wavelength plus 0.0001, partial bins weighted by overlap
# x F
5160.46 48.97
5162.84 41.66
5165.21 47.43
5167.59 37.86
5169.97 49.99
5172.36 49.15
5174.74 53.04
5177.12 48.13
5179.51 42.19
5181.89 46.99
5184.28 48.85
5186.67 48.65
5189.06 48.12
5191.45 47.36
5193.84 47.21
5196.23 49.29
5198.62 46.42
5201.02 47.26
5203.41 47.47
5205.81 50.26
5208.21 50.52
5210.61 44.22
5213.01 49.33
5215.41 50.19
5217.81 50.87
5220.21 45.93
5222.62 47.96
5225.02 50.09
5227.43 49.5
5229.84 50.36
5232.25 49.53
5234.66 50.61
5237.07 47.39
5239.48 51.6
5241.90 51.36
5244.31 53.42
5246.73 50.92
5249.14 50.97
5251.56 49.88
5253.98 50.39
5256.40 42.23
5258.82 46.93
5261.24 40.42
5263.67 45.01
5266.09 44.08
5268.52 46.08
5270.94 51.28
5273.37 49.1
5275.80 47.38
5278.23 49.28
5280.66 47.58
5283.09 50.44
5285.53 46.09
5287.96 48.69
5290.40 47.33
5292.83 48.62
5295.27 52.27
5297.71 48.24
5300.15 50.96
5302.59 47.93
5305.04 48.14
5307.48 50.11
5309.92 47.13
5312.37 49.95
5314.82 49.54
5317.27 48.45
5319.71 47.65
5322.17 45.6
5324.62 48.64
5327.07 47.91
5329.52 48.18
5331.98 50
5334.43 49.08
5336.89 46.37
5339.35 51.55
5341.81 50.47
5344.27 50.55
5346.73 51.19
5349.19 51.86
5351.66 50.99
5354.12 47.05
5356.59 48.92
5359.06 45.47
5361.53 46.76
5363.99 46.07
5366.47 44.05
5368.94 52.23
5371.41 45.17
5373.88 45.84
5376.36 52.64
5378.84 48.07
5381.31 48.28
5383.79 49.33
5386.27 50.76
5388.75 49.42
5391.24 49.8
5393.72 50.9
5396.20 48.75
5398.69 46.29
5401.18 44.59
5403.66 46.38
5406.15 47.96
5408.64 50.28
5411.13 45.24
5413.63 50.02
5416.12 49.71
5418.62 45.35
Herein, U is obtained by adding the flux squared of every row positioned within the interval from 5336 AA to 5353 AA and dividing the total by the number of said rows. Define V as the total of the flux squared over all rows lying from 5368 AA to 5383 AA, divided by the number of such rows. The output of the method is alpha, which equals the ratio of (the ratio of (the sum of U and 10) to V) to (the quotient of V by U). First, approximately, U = 2546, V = 2380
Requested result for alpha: 1.15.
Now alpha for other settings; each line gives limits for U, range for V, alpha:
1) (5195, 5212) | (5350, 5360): 0.99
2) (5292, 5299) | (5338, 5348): 0.91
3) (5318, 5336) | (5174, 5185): 1.02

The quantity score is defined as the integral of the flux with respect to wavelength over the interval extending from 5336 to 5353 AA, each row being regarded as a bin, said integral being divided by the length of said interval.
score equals 50.5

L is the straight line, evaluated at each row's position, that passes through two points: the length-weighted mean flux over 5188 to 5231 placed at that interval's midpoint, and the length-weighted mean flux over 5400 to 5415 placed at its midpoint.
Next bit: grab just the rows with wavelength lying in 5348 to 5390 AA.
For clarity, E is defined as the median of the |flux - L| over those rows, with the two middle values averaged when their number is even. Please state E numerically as 1.9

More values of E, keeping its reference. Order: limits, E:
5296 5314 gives 0.8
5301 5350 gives 1.5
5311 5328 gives 0.8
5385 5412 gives 2.2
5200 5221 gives 1.8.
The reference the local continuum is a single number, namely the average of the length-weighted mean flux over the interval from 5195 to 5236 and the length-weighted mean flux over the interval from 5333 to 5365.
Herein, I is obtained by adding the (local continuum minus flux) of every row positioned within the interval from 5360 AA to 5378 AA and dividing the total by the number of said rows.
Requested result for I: 1.4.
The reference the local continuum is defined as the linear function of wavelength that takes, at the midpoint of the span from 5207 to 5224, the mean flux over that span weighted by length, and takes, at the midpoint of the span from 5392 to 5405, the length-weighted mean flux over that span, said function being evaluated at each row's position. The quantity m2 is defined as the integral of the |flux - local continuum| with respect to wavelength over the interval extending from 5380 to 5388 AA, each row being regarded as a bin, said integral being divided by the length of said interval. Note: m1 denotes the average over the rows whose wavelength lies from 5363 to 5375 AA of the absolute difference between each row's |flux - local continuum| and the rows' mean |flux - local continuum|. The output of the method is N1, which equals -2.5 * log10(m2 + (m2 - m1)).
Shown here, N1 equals -1.1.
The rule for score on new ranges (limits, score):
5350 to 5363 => 47.9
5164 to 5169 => 43.0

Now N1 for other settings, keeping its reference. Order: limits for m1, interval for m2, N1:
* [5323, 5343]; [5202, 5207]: -0.6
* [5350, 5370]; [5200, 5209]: -0.7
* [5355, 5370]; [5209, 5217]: -1.3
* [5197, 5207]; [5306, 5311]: -1.0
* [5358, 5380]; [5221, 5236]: -0.6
